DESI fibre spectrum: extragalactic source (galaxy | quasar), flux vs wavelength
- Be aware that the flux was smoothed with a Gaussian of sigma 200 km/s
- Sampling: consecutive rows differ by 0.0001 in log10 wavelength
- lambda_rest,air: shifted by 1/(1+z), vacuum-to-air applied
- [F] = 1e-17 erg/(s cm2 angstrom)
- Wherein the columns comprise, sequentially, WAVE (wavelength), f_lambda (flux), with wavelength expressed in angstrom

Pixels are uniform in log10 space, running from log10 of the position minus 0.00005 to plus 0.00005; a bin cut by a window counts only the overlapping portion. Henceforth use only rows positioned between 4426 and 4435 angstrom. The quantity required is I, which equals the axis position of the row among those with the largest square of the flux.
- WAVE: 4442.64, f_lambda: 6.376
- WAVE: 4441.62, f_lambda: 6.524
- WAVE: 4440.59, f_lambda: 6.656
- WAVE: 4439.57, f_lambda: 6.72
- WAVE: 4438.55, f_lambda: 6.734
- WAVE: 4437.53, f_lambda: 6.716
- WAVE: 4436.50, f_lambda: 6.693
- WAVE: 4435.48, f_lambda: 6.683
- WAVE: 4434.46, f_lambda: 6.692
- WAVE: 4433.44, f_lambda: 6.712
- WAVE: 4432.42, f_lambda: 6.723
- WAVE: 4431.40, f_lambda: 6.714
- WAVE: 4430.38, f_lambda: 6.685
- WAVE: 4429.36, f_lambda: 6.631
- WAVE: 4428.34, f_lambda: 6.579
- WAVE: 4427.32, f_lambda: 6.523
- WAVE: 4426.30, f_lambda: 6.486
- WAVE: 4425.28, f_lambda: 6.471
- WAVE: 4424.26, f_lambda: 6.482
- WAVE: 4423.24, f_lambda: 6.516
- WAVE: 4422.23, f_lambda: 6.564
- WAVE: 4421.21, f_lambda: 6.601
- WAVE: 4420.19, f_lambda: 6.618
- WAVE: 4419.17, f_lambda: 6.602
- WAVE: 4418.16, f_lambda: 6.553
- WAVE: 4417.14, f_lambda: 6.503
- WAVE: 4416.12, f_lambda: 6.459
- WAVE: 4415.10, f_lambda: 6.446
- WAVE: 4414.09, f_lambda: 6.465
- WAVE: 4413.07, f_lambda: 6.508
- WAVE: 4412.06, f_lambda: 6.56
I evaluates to 4432.42 angstrom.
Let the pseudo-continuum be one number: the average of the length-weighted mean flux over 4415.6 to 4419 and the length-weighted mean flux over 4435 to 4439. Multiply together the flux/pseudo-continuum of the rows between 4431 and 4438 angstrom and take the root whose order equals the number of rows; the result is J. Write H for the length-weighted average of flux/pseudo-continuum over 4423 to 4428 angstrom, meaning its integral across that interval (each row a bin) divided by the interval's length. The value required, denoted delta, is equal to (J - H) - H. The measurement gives -0.95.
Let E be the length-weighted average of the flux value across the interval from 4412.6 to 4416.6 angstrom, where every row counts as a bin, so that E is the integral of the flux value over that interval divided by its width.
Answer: 6.47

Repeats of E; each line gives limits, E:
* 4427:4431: 6.61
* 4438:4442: 6.66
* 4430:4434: 6.71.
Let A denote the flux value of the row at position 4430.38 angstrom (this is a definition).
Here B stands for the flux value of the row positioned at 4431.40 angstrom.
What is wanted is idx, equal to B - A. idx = 0.03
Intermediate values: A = 6.685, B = 6.714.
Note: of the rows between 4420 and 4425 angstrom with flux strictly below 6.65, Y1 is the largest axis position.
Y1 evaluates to 4424.26 angstrom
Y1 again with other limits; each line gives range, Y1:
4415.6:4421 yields 4420.19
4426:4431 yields 4429.36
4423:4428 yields 4427.32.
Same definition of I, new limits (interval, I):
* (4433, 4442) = 4438.55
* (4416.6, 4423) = 4420.19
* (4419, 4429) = 4420.19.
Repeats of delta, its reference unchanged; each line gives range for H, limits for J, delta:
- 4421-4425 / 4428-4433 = -0.97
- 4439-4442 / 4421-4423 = -1.01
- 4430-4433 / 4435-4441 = -1.02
